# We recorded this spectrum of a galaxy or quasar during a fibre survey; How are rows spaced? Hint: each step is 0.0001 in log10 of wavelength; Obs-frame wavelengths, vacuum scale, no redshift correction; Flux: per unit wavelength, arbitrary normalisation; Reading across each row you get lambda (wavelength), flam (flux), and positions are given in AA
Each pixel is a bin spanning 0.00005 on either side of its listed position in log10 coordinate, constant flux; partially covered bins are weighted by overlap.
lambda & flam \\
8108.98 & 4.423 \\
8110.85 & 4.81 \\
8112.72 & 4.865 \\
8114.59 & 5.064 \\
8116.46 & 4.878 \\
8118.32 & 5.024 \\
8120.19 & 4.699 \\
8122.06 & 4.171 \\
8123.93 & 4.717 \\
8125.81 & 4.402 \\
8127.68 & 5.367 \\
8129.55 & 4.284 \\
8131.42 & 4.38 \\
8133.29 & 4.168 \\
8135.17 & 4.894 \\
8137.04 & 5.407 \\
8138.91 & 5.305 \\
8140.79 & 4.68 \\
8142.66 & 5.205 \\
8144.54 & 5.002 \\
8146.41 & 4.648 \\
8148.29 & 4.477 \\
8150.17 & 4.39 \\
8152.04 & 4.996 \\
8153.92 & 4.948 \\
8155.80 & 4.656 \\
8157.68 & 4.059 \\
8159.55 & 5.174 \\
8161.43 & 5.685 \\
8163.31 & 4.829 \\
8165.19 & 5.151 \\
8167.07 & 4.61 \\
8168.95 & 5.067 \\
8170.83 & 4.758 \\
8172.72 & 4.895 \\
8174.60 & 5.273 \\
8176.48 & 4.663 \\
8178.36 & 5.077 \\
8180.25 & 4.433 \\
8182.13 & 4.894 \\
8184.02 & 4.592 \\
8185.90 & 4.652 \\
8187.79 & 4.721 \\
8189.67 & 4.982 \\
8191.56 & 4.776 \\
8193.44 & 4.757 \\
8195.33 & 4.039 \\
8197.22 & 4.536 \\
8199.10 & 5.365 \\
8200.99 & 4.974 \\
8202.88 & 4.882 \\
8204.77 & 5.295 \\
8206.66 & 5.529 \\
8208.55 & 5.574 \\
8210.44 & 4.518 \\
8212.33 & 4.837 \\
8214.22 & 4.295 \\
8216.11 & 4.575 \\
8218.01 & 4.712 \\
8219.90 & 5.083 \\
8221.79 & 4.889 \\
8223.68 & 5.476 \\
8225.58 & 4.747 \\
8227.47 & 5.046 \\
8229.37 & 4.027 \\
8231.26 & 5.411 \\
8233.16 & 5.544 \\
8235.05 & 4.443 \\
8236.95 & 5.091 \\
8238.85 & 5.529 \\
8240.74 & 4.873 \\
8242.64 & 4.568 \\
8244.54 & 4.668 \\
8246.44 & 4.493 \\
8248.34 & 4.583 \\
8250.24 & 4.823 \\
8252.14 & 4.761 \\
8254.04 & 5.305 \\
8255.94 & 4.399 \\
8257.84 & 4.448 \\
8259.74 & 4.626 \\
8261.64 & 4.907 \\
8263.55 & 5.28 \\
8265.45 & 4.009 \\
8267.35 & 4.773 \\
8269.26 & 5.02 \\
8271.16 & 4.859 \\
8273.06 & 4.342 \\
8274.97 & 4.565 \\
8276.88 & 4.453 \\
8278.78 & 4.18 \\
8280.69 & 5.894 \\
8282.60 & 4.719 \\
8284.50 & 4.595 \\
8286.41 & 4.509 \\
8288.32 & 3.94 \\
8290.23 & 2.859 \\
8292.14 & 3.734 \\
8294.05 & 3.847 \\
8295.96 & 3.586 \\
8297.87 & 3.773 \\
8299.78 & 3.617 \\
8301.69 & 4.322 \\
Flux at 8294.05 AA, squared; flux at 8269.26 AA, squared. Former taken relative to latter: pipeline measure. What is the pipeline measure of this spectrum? 0.59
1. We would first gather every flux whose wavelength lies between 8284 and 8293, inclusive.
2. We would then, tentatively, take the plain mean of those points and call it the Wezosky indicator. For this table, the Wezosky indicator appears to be 3.9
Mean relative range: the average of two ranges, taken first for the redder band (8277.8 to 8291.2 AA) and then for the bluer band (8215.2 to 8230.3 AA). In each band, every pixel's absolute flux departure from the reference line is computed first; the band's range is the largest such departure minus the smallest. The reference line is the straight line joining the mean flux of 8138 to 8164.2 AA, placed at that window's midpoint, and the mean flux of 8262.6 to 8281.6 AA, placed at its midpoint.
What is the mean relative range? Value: 1.28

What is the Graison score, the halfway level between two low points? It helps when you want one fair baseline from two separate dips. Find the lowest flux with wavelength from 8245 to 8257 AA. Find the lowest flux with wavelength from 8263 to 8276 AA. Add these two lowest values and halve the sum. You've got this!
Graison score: 4.20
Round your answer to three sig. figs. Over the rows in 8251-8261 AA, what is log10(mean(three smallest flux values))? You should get 0.652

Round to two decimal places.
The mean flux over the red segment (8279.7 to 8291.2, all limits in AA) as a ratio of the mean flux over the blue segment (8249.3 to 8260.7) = 0.93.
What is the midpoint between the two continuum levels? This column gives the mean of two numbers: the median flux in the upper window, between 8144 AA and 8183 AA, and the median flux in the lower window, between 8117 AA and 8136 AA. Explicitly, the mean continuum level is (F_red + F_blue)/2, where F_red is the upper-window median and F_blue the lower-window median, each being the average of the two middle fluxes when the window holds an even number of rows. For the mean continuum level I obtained 4.72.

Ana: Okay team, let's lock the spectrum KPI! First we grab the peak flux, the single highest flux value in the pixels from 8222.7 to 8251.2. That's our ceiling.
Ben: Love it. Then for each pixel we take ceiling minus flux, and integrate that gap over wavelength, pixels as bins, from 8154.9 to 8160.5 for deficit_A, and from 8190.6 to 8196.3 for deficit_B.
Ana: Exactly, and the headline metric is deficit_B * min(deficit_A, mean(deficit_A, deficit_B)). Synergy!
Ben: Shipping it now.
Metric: 30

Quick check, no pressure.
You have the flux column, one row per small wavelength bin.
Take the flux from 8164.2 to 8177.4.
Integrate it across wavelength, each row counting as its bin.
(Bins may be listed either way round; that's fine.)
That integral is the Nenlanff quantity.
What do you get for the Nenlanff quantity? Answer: 65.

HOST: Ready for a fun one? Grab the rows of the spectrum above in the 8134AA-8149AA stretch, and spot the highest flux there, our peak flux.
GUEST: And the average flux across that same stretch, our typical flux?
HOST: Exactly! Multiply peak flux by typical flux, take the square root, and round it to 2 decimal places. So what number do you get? 5.17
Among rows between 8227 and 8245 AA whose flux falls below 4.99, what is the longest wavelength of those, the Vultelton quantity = 8244.54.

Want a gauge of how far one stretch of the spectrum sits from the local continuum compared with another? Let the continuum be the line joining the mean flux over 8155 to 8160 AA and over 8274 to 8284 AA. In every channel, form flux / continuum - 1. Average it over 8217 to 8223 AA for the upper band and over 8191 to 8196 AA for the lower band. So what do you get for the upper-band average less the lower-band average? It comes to 0.07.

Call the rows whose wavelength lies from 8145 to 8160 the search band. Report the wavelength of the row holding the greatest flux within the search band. 8159.55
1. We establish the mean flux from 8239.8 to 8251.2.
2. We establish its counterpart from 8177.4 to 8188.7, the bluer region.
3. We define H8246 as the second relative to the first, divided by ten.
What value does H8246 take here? 0.101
